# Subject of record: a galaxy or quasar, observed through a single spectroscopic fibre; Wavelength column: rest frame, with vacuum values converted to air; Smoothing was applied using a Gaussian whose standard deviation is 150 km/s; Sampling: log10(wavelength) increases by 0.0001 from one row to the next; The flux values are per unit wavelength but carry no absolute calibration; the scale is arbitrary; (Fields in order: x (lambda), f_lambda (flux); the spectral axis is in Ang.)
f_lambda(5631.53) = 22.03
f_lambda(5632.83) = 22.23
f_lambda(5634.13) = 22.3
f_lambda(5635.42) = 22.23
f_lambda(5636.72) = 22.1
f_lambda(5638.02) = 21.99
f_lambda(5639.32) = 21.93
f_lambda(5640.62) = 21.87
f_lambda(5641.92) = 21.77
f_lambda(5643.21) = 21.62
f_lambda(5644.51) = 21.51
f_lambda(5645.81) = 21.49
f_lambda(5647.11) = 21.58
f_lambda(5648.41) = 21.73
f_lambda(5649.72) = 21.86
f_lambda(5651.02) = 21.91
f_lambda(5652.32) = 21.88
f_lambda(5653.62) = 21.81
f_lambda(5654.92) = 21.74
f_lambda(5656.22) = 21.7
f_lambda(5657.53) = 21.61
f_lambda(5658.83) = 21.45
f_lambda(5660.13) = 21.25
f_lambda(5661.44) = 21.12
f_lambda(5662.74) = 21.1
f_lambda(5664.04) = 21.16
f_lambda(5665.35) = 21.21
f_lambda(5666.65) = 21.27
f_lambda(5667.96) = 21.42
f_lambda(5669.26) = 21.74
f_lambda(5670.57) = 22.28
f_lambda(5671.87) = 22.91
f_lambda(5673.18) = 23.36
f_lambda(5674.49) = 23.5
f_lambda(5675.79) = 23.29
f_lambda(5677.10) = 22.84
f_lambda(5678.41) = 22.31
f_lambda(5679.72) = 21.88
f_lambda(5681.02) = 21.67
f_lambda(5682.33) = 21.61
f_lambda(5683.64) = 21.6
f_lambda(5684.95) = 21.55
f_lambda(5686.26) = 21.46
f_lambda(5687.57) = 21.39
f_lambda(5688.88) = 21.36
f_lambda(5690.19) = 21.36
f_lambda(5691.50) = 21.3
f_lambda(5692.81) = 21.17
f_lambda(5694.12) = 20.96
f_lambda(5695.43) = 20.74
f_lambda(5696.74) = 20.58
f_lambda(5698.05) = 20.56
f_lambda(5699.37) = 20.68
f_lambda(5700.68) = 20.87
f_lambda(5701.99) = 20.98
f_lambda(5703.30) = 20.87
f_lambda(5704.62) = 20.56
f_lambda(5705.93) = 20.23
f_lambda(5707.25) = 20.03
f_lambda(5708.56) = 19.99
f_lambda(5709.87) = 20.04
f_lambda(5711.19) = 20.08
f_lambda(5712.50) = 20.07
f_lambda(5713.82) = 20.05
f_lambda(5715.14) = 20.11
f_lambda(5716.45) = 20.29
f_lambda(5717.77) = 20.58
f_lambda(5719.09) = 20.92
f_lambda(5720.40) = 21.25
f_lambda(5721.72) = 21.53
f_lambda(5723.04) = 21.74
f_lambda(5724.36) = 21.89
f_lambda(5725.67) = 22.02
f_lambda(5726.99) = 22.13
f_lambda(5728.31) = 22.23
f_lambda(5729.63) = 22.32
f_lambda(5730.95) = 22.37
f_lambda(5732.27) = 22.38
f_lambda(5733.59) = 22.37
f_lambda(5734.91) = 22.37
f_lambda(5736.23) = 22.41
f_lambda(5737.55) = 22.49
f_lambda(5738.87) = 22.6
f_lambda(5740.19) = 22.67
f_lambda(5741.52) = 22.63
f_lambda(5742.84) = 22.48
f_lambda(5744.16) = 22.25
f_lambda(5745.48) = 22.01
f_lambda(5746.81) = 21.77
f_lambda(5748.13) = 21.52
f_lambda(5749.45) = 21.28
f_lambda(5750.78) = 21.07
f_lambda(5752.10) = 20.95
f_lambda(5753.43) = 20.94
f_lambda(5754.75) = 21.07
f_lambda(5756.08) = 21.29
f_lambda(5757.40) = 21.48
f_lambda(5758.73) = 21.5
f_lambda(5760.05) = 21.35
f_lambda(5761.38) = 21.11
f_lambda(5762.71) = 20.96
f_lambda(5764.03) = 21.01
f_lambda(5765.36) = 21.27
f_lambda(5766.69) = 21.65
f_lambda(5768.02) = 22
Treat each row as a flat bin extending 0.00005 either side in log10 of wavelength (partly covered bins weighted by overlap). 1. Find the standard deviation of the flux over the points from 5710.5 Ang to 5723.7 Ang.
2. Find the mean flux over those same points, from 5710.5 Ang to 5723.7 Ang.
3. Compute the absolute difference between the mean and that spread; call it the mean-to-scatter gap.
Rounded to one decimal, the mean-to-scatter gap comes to 20.0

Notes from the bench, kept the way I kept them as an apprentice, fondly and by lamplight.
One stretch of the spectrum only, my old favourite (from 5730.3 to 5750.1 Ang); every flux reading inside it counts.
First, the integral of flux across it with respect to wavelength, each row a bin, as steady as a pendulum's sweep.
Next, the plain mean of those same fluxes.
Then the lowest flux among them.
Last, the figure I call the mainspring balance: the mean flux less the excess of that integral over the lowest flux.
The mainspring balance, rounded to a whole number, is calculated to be -397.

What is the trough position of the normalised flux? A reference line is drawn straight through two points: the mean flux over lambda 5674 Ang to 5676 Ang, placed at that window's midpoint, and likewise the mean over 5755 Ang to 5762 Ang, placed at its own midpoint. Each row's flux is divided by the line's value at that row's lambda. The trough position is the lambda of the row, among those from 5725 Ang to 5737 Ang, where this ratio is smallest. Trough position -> 5725.67 Ang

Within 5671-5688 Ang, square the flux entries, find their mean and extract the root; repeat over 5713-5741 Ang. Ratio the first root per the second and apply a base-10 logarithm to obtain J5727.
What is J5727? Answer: 0.010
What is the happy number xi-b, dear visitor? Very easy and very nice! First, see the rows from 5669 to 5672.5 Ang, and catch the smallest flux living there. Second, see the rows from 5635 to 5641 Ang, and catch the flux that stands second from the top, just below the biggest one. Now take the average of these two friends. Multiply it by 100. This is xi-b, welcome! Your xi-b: 2192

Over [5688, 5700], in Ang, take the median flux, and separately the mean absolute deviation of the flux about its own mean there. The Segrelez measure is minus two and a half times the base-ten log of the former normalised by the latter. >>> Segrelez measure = -4.6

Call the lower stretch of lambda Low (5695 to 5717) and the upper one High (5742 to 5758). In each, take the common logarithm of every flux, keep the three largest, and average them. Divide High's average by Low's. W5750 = 1.02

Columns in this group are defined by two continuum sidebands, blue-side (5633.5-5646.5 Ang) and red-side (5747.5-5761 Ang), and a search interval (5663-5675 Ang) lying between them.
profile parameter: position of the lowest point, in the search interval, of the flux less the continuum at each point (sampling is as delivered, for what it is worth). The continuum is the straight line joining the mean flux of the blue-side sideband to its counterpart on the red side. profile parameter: 5664.04 Ang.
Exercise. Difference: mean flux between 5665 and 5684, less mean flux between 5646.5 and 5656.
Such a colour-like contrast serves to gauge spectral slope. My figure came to 0.4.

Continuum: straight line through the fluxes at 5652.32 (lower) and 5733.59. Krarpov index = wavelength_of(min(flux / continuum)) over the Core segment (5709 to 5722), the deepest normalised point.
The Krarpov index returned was 5713.82 Ang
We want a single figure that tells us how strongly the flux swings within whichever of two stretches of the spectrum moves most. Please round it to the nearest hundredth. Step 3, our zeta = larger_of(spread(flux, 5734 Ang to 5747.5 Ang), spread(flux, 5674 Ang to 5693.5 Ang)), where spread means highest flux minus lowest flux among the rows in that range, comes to 2.33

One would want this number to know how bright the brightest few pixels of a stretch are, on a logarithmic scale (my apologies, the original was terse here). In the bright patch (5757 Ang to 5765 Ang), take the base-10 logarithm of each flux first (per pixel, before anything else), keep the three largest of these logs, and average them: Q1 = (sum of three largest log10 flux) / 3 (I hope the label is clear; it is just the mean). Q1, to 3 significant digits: 1.33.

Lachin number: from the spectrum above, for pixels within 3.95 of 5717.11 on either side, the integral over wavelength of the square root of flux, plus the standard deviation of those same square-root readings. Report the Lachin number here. 35.8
